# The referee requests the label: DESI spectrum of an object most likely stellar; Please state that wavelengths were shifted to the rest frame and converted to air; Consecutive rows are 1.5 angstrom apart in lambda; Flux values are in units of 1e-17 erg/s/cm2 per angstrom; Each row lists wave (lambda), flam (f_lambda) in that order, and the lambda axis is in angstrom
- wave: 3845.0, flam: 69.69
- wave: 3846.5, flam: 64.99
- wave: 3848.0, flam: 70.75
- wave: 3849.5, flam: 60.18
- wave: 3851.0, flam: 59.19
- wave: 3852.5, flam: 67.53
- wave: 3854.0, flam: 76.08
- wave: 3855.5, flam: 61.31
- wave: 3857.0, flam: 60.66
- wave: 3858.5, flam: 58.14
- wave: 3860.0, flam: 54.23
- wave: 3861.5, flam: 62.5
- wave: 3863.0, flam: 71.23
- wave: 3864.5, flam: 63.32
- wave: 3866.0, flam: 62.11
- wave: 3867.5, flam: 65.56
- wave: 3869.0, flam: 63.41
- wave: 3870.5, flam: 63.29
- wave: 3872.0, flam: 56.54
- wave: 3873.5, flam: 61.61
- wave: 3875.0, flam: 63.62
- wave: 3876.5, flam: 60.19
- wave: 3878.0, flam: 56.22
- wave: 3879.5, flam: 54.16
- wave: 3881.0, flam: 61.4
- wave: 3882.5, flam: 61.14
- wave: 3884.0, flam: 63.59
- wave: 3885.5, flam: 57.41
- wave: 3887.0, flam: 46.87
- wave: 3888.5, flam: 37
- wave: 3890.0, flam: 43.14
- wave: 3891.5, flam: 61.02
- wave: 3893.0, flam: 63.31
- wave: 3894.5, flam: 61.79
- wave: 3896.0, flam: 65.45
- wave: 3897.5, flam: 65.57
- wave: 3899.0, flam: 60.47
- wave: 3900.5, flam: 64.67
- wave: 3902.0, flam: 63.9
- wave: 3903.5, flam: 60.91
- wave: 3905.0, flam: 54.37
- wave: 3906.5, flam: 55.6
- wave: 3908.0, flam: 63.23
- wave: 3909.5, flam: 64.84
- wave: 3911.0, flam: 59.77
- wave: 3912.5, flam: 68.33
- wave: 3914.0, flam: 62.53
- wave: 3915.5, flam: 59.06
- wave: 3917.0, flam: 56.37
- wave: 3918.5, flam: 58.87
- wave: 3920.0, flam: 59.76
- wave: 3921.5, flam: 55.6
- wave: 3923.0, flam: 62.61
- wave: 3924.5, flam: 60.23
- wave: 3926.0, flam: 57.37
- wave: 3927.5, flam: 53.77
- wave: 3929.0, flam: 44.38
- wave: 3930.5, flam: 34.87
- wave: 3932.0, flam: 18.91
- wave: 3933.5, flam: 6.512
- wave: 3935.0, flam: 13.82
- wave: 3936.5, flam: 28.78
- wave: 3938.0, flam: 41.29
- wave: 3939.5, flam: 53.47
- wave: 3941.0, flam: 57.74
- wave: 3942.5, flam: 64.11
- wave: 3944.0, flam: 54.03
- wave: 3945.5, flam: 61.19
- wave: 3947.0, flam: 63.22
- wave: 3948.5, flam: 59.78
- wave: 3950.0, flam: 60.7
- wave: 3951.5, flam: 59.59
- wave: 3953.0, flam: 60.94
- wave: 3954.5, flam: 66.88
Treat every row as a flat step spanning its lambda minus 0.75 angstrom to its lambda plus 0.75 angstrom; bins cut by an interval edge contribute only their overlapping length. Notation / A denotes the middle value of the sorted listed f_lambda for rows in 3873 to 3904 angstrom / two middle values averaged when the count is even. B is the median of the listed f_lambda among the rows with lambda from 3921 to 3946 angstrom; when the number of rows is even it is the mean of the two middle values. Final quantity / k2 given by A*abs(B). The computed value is 3287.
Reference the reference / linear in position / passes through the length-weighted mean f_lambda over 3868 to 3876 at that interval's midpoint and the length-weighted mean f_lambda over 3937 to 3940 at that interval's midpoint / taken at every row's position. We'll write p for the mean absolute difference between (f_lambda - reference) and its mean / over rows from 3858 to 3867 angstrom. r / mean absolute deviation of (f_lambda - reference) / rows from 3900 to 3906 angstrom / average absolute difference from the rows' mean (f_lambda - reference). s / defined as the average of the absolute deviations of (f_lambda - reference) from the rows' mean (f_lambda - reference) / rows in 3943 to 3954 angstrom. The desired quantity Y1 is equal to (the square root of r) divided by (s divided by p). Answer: 3.7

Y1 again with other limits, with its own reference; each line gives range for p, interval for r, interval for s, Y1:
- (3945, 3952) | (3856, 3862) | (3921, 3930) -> 0.3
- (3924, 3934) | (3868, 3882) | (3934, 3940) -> 1.9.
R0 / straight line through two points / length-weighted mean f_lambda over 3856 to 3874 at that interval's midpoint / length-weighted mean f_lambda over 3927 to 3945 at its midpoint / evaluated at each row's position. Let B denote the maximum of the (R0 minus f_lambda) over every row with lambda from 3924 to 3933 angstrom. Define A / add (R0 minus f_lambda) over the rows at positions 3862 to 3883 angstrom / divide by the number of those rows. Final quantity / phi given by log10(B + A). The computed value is 1.29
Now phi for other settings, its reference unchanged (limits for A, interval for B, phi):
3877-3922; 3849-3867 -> 0.09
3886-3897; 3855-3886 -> 0.94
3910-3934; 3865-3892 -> 1.00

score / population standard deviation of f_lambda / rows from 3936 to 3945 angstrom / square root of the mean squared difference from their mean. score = 11.6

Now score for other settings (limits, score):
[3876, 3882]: 2.9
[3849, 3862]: 5.9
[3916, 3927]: 2.3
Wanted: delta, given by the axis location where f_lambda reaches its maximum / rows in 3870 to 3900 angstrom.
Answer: 3897.5 angstrom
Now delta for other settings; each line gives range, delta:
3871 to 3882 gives 3875.0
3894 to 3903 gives 3897.5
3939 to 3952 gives 3942.5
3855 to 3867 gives 3863.0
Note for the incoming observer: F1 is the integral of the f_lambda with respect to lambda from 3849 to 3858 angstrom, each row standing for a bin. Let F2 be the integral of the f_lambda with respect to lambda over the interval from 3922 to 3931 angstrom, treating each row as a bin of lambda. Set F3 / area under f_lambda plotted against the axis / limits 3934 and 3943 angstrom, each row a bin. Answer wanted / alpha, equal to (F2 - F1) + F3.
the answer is 273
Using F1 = 577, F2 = 475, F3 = 374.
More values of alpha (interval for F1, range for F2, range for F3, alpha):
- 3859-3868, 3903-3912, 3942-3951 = 517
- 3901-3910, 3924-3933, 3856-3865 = 401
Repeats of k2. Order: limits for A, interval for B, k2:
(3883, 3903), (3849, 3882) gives 3800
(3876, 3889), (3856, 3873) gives 3588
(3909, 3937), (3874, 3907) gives 3498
